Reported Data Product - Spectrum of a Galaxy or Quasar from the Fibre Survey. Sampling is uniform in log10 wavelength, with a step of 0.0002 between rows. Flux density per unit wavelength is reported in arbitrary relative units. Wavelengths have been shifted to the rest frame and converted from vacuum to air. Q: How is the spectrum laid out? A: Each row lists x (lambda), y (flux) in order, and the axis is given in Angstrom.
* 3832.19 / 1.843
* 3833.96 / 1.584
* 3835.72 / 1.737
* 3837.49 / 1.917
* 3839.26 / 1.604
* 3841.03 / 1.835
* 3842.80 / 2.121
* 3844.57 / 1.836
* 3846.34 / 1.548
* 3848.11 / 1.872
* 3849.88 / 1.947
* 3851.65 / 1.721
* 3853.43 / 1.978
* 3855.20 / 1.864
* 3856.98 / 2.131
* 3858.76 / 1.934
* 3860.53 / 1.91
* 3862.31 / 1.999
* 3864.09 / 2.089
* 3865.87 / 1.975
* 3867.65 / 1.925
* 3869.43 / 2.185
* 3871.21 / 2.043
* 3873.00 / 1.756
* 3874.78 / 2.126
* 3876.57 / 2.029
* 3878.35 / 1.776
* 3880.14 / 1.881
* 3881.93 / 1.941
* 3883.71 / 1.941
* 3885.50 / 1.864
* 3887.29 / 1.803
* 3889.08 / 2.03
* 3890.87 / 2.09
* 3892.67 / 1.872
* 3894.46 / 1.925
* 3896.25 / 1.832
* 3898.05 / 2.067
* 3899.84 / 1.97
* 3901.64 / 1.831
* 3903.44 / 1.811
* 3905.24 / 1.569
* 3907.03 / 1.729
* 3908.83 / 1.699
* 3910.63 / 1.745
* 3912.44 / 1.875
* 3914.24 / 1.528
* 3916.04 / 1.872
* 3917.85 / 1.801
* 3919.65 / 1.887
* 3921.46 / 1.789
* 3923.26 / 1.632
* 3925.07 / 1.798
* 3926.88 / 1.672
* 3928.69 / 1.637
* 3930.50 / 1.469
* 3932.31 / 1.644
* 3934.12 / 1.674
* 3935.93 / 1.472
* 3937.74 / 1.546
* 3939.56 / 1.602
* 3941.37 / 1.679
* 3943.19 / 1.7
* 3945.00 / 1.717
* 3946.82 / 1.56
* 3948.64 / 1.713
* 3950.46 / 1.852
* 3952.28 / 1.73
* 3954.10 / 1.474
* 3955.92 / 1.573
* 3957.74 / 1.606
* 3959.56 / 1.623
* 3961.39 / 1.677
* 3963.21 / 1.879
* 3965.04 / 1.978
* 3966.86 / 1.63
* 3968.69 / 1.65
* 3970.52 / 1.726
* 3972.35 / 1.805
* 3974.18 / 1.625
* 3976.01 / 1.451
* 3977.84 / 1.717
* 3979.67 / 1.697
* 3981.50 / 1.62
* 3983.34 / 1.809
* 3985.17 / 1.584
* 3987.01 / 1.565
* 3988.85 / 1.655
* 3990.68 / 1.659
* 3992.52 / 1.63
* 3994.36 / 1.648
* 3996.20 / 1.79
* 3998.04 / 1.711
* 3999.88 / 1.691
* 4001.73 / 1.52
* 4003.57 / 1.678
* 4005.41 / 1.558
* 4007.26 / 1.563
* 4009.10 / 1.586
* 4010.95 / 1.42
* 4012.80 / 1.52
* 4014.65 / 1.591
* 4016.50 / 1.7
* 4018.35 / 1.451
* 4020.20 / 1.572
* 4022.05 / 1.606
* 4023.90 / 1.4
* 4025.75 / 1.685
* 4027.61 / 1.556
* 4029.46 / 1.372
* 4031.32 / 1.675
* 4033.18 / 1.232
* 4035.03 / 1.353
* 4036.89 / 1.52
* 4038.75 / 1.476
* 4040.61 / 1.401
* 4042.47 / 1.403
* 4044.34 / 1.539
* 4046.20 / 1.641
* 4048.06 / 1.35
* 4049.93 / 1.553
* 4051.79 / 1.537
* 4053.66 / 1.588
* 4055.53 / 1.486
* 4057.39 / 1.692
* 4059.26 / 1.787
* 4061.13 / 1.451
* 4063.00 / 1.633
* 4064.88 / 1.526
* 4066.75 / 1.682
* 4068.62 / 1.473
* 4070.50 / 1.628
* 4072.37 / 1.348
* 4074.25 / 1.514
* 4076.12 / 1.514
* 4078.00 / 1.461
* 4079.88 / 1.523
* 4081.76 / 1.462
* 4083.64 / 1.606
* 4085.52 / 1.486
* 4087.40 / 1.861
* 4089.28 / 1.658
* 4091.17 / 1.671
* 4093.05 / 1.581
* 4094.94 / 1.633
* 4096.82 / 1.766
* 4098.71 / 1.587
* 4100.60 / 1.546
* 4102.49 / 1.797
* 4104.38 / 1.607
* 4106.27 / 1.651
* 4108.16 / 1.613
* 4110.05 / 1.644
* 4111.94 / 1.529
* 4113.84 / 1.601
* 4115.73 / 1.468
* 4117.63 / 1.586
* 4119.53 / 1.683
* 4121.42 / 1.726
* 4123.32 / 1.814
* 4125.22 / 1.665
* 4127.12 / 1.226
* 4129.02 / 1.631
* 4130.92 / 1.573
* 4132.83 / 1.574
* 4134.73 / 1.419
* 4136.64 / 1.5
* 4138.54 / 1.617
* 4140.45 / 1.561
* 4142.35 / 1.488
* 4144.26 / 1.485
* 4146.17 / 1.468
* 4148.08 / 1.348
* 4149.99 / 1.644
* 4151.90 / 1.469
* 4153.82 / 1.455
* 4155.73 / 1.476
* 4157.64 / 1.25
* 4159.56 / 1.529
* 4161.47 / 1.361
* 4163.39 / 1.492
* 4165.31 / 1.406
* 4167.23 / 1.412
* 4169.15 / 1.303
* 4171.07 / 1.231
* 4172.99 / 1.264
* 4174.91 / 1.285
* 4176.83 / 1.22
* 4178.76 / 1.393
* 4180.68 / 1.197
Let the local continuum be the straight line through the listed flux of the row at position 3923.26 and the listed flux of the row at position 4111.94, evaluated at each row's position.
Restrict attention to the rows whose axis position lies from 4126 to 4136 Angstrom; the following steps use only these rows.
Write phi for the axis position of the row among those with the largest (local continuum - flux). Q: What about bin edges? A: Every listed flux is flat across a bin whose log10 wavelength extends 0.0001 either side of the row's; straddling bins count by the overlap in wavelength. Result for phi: 4127.12 Angstrom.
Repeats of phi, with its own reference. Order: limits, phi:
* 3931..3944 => 3935.93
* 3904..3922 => 3914.24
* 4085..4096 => 4085.52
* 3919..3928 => 3923.26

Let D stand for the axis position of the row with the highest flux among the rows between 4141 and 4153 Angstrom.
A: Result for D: 4149.99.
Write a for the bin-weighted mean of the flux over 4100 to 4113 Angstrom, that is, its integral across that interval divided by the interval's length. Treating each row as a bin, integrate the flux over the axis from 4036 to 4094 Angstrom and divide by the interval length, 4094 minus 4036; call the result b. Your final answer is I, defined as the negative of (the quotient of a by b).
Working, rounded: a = 1.63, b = 1.55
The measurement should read -1.05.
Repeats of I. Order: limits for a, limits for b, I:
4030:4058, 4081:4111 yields -0.91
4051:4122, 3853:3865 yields -0.80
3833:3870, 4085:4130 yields -1.16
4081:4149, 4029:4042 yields -1.11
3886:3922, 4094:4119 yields -1.13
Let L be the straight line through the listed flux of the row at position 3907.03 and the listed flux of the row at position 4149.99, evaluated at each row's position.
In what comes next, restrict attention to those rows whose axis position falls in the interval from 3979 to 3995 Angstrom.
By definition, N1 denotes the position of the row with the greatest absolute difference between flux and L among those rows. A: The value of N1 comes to 3987.01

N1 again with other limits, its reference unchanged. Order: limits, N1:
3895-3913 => 3898.05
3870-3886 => 3874.78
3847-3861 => 3856.98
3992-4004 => 4001.73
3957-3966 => 3965.04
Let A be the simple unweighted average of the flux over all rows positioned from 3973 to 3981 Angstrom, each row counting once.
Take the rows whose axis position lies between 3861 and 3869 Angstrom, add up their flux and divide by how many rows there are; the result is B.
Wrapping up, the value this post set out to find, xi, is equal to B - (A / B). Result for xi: 1.2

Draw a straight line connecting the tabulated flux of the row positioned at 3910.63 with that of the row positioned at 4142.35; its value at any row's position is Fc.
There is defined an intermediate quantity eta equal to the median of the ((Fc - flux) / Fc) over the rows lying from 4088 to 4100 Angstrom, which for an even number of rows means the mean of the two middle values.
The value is -0.066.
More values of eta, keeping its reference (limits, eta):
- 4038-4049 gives 0.101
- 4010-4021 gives 0.050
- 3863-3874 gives -0.121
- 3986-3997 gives 0.002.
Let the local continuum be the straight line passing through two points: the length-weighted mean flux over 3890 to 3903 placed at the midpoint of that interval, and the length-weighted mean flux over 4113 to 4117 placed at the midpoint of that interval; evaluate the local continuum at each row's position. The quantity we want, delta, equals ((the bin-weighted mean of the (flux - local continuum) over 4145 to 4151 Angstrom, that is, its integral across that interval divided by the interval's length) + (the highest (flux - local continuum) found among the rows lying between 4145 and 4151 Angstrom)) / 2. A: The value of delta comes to 0.090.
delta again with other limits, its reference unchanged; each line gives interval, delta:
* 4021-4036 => -0.112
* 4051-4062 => 0.048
